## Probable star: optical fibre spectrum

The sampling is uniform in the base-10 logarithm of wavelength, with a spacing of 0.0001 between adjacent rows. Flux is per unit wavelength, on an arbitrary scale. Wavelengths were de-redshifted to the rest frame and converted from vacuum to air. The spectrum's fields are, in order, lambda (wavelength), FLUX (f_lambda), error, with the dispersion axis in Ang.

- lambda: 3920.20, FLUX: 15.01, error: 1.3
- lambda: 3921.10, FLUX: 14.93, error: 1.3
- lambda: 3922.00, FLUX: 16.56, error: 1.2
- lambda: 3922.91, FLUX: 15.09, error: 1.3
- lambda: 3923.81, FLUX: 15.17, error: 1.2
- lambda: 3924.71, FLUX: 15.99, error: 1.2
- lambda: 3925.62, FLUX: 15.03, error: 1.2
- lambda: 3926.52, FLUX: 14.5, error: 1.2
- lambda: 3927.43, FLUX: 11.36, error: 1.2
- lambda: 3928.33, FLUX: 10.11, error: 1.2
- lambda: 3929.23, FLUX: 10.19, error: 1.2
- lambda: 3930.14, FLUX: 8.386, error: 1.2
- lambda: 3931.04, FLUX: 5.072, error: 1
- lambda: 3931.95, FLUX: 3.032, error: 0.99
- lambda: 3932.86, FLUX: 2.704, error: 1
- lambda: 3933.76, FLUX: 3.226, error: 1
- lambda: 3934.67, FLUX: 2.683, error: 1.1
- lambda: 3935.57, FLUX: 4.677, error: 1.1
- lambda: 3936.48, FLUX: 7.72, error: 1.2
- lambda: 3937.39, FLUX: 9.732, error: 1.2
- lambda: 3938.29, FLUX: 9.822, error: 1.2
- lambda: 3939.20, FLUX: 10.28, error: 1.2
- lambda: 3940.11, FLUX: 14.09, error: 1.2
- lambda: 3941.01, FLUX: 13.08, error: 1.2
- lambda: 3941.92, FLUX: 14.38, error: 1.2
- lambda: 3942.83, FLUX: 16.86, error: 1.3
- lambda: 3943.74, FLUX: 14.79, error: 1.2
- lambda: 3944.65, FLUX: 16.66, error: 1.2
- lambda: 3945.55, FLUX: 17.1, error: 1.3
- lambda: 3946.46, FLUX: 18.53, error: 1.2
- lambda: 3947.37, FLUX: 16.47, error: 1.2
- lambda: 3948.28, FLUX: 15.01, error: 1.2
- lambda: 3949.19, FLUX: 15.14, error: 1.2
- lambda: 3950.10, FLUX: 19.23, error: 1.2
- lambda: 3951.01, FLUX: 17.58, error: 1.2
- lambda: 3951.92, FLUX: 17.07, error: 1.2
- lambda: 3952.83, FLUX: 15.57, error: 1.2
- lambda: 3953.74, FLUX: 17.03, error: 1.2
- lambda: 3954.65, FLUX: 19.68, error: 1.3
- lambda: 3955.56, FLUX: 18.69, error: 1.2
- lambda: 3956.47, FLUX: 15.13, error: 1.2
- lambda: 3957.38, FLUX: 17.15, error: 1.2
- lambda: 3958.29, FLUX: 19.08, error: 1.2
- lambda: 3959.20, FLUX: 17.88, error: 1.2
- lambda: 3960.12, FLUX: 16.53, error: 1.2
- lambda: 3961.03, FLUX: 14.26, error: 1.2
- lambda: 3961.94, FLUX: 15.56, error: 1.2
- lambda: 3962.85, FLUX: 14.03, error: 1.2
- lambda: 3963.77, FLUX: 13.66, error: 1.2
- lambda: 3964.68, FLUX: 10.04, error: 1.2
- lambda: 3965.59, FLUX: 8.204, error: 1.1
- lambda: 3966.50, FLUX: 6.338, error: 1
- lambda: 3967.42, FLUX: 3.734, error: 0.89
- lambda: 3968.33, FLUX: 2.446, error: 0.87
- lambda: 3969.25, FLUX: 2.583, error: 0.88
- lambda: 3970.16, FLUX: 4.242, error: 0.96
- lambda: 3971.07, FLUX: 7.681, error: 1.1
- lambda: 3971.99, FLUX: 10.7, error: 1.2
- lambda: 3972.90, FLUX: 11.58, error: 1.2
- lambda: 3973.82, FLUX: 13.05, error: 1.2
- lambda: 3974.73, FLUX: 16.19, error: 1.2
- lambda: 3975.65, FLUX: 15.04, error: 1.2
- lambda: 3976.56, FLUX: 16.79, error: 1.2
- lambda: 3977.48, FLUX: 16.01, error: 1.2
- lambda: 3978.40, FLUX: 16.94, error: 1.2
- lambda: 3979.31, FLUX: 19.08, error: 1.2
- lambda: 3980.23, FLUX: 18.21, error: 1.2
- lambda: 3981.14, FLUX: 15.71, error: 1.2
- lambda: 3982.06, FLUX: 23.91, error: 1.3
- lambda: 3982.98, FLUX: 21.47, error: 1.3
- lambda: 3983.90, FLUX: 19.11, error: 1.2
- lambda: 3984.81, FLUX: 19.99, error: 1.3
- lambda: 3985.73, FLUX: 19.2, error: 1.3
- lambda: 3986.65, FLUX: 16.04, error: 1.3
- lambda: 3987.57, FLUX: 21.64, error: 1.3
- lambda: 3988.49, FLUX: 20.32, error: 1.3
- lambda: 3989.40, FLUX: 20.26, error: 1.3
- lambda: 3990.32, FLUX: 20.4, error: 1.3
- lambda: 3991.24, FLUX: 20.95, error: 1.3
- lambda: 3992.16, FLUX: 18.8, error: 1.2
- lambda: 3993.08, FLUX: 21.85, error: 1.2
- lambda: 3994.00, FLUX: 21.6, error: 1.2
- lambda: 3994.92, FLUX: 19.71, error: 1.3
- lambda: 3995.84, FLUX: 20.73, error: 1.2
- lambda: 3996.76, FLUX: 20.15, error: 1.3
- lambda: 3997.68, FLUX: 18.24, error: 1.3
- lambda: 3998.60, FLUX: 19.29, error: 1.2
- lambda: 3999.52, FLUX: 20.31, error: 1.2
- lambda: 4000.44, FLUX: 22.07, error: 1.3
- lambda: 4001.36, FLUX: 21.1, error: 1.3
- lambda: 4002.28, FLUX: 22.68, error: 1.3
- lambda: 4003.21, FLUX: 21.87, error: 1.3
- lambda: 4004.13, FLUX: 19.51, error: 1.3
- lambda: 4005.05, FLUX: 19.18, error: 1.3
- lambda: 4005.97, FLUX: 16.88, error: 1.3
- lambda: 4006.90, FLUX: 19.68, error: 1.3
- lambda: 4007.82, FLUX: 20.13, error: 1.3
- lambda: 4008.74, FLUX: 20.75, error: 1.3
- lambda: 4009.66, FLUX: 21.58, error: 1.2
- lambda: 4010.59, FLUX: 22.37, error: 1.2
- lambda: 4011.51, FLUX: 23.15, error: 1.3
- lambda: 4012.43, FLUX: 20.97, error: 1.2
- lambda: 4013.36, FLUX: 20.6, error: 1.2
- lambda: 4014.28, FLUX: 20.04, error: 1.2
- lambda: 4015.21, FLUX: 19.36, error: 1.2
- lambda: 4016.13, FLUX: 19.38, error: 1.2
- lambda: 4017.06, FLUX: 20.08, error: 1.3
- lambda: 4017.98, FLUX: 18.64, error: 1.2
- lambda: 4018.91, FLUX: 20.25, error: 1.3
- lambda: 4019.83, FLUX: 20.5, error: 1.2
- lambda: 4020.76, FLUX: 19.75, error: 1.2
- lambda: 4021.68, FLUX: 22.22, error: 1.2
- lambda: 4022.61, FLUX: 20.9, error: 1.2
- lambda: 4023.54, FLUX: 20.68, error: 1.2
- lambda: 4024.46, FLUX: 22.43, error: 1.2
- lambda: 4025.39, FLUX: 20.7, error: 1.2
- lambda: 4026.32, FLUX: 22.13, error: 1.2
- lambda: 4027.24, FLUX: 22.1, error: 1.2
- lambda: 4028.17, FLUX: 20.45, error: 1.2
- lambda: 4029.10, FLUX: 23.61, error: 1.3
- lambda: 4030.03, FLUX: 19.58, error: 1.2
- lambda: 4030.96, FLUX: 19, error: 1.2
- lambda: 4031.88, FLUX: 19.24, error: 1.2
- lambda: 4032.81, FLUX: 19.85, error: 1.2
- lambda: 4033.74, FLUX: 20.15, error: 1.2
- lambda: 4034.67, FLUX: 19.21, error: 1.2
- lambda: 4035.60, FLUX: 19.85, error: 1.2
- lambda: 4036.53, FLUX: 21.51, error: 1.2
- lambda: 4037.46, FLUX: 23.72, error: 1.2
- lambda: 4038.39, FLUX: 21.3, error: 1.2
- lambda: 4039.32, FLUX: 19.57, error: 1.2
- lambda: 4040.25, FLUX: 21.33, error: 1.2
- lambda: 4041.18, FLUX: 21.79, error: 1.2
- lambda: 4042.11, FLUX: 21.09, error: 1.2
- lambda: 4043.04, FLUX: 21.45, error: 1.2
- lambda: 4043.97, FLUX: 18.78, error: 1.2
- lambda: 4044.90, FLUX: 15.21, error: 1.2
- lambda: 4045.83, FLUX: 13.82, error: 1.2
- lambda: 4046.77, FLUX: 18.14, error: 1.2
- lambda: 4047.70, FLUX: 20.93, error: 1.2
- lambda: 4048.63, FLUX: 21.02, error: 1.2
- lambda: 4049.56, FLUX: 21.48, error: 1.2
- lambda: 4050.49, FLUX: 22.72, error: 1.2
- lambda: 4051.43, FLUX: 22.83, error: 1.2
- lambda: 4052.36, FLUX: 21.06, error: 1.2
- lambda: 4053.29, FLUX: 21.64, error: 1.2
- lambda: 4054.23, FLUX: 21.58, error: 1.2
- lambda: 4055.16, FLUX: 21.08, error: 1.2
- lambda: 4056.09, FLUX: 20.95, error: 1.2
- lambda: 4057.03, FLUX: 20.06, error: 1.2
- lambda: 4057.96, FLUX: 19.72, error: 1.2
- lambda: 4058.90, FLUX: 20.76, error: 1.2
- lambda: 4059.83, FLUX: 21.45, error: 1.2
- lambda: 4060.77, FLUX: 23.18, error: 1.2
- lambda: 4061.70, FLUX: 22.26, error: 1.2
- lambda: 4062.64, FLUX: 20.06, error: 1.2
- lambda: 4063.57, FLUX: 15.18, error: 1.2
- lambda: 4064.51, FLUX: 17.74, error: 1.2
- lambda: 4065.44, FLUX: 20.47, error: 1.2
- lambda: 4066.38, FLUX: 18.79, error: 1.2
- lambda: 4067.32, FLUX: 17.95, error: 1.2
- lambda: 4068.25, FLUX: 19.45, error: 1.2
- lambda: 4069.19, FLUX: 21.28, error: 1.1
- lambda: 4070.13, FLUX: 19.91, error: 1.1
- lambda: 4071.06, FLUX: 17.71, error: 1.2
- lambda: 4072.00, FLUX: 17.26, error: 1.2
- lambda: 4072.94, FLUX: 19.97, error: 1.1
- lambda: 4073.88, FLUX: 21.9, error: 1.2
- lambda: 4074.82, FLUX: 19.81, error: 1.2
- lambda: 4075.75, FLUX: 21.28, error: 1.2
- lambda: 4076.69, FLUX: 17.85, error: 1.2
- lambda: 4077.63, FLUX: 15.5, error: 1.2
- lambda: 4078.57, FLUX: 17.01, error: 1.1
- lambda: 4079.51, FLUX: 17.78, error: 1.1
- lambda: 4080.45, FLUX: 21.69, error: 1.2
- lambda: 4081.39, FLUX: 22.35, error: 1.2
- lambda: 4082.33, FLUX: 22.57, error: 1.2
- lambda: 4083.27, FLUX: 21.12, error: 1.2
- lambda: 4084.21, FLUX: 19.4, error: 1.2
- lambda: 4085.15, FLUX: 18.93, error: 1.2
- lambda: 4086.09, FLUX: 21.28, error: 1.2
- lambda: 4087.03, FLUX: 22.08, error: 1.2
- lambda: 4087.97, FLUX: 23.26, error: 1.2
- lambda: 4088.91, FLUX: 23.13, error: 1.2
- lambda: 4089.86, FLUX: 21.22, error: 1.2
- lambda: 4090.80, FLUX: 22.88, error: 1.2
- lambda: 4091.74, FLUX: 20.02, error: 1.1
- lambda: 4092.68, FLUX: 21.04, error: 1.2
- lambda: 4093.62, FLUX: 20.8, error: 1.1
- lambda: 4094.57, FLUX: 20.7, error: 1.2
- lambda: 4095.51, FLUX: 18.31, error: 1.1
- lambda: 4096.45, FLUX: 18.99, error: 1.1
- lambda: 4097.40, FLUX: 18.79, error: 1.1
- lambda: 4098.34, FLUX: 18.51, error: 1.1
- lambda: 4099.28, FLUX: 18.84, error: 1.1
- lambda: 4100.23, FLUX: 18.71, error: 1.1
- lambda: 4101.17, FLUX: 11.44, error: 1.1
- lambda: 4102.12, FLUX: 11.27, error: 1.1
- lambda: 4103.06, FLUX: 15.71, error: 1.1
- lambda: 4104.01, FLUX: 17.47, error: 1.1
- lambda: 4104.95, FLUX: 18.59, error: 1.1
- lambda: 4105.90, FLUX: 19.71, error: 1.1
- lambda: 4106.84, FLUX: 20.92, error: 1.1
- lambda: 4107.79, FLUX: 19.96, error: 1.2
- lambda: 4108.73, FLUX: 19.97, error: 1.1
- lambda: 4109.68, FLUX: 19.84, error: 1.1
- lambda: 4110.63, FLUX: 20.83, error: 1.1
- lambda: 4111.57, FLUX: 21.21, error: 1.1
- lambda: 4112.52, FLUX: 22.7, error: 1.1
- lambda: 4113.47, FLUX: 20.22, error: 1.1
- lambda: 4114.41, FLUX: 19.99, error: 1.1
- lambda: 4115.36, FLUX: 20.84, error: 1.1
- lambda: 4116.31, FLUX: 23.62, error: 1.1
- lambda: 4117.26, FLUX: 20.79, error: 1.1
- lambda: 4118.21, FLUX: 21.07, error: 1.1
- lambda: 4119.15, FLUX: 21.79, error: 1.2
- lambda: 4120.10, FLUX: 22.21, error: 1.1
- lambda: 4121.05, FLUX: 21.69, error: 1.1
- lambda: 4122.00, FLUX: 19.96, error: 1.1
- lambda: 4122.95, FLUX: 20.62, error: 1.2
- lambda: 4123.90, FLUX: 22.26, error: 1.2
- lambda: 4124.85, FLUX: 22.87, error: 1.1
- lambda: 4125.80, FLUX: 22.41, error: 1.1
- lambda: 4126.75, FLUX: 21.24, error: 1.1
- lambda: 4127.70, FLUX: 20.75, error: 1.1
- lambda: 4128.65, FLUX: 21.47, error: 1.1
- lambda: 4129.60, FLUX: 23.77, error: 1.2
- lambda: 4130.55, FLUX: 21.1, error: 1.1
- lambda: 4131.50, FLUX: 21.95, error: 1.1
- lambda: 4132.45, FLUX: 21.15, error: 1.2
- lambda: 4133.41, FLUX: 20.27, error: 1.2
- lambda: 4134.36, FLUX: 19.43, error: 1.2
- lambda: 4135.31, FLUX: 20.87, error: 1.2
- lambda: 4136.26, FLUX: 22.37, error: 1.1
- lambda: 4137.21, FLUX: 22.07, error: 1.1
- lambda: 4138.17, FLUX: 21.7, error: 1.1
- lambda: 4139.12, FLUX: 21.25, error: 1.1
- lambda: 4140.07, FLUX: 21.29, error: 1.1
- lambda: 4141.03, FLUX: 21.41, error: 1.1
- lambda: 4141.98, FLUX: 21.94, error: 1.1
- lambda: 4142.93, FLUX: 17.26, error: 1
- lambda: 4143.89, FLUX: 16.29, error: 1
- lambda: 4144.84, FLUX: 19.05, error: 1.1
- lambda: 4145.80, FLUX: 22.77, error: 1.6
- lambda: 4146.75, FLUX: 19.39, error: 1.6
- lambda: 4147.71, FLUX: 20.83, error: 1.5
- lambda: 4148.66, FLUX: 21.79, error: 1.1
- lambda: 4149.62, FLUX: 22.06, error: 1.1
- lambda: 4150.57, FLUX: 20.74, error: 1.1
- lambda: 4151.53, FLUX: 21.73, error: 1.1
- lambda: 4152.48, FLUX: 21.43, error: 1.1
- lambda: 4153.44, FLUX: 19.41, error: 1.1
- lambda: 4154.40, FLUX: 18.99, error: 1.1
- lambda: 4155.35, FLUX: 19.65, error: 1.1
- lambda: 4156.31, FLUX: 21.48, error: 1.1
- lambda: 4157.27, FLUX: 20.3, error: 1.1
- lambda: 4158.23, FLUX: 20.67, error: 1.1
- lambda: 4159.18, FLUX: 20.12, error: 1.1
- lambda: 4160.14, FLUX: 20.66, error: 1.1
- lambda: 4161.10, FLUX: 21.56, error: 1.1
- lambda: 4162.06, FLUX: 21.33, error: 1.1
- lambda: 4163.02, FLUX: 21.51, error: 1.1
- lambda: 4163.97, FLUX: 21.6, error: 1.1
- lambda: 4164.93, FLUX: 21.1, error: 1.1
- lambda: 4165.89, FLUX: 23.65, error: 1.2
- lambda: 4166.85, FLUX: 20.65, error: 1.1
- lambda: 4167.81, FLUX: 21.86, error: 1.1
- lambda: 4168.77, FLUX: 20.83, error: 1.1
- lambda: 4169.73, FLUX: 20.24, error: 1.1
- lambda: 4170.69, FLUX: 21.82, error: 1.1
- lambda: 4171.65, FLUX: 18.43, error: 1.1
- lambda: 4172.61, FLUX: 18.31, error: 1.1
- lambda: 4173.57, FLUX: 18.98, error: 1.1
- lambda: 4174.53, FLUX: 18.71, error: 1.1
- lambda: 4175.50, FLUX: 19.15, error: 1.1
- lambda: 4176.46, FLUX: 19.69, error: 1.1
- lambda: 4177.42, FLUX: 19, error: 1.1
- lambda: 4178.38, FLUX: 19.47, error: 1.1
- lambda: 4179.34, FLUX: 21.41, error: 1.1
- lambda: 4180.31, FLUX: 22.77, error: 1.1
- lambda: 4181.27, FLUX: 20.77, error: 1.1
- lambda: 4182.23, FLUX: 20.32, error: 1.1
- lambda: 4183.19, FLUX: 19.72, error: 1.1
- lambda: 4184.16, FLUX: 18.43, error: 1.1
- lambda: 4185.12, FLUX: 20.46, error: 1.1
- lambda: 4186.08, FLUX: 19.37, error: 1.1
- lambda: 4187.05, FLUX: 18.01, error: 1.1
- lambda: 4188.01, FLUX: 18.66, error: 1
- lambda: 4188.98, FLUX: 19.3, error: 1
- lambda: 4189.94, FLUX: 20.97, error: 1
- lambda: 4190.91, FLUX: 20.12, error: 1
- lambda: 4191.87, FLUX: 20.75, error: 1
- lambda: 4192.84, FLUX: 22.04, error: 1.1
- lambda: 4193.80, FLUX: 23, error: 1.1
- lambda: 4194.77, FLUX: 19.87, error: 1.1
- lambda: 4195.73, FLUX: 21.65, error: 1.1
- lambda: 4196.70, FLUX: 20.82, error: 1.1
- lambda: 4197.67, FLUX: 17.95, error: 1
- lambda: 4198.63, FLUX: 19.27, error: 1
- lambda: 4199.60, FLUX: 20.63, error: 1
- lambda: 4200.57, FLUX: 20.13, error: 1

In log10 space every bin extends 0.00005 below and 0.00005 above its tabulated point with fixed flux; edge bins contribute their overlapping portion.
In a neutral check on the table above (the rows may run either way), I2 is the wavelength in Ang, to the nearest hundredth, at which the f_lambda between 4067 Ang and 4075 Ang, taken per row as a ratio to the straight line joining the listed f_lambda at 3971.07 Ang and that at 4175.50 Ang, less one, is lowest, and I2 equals 4072.00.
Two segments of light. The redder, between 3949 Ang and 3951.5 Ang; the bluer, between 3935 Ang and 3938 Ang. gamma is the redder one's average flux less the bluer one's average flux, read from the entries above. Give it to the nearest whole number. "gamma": 10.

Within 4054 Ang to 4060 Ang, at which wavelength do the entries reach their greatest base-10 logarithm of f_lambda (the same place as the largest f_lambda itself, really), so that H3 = 4054.23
